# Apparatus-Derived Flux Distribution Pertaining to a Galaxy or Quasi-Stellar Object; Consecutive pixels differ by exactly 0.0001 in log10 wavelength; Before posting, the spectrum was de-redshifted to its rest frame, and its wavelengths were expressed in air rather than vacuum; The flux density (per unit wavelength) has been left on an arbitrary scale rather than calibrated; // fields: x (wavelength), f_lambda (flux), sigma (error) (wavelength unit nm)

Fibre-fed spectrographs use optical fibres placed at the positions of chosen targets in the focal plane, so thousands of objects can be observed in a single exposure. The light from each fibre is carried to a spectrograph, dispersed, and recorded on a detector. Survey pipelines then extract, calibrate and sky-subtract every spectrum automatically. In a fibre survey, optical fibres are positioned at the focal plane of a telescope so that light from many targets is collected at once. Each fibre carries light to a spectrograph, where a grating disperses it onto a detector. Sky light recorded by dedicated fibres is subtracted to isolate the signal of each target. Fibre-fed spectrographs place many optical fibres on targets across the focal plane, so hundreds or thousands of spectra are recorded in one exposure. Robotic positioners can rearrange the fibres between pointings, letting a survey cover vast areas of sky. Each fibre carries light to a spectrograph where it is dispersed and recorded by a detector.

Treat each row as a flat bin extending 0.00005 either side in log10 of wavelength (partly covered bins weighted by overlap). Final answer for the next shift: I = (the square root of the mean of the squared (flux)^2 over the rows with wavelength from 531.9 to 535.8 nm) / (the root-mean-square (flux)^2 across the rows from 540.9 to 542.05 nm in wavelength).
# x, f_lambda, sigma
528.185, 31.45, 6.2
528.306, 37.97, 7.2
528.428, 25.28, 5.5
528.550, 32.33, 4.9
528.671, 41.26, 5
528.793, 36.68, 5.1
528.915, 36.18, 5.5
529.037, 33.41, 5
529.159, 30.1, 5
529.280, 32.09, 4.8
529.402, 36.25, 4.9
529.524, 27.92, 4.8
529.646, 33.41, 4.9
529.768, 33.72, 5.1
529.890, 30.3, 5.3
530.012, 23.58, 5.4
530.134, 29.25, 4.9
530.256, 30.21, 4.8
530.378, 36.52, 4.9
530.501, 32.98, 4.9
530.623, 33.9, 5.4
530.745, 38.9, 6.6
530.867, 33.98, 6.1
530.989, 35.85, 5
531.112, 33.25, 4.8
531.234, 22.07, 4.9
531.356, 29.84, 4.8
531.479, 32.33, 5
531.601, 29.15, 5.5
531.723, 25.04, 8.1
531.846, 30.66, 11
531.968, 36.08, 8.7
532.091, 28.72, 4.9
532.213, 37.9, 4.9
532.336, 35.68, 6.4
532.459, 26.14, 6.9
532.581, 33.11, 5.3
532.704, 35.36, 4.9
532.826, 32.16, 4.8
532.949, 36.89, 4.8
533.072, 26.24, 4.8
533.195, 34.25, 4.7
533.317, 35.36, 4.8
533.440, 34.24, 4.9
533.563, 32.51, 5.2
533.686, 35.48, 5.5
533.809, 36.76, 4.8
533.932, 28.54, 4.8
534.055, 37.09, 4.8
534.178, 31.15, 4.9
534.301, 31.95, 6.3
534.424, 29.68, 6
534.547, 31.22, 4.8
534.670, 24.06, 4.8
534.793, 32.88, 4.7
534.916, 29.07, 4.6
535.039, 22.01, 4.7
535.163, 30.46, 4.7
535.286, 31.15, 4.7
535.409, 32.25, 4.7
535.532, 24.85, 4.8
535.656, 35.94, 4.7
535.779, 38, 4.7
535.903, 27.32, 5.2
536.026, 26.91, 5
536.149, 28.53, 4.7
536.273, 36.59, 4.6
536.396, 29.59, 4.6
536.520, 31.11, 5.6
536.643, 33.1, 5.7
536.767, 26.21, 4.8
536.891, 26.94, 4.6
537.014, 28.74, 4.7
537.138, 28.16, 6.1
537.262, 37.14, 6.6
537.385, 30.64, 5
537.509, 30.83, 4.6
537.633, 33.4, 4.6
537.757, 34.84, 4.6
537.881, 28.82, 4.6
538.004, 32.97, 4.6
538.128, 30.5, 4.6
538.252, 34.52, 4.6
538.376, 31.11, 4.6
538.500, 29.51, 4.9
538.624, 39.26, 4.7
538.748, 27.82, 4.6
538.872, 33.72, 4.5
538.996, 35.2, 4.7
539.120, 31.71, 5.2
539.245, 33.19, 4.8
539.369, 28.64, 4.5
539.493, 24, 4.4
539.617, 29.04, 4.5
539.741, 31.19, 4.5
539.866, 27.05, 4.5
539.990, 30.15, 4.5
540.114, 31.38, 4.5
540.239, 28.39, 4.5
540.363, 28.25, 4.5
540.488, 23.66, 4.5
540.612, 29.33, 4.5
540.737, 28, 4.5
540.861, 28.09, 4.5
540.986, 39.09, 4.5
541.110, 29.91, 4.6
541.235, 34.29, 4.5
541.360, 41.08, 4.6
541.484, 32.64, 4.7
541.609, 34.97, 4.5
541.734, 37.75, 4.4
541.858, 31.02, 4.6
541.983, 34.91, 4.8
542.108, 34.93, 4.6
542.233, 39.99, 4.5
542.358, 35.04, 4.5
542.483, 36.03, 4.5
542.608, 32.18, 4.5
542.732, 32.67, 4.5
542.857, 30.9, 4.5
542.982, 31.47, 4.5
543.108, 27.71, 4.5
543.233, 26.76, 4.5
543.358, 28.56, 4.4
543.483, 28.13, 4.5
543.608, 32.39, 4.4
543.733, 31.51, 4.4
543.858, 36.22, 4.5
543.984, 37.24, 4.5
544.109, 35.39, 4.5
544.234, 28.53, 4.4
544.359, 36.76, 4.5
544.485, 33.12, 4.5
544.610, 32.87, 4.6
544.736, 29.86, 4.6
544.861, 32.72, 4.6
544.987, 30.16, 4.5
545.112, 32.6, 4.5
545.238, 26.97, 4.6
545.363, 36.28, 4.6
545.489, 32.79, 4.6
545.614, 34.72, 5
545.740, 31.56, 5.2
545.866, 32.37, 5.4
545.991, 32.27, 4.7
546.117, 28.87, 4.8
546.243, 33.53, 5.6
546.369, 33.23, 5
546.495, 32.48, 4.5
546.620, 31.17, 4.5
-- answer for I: 0.85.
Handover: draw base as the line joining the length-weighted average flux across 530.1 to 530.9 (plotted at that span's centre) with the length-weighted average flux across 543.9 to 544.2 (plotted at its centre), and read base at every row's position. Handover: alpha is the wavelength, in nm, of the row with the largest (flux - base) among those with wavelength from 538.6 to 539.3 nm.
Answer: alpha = 538.624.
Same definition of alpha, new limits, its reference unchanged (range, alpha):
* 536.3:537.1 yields 536.643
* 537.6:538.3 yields 537.757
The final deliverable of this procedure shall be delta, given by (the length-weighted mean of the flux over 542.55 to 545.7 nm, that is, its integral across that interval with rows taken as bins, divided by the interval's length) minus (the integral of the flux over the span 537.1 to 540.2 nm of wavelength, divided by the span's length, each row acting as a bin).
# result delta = 0.6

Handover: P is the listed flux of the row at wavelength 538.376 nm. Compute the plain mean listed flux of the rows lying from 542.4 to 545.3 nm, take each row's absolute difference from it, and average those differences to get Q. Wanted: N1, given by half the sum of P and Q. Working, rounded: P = 31.11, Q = 2.5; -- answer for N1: 16.8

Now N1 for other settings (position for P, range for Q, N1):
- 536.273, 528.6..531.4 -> 20.0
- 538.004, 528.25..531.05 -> 18.1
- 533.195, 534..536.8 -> 18.7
